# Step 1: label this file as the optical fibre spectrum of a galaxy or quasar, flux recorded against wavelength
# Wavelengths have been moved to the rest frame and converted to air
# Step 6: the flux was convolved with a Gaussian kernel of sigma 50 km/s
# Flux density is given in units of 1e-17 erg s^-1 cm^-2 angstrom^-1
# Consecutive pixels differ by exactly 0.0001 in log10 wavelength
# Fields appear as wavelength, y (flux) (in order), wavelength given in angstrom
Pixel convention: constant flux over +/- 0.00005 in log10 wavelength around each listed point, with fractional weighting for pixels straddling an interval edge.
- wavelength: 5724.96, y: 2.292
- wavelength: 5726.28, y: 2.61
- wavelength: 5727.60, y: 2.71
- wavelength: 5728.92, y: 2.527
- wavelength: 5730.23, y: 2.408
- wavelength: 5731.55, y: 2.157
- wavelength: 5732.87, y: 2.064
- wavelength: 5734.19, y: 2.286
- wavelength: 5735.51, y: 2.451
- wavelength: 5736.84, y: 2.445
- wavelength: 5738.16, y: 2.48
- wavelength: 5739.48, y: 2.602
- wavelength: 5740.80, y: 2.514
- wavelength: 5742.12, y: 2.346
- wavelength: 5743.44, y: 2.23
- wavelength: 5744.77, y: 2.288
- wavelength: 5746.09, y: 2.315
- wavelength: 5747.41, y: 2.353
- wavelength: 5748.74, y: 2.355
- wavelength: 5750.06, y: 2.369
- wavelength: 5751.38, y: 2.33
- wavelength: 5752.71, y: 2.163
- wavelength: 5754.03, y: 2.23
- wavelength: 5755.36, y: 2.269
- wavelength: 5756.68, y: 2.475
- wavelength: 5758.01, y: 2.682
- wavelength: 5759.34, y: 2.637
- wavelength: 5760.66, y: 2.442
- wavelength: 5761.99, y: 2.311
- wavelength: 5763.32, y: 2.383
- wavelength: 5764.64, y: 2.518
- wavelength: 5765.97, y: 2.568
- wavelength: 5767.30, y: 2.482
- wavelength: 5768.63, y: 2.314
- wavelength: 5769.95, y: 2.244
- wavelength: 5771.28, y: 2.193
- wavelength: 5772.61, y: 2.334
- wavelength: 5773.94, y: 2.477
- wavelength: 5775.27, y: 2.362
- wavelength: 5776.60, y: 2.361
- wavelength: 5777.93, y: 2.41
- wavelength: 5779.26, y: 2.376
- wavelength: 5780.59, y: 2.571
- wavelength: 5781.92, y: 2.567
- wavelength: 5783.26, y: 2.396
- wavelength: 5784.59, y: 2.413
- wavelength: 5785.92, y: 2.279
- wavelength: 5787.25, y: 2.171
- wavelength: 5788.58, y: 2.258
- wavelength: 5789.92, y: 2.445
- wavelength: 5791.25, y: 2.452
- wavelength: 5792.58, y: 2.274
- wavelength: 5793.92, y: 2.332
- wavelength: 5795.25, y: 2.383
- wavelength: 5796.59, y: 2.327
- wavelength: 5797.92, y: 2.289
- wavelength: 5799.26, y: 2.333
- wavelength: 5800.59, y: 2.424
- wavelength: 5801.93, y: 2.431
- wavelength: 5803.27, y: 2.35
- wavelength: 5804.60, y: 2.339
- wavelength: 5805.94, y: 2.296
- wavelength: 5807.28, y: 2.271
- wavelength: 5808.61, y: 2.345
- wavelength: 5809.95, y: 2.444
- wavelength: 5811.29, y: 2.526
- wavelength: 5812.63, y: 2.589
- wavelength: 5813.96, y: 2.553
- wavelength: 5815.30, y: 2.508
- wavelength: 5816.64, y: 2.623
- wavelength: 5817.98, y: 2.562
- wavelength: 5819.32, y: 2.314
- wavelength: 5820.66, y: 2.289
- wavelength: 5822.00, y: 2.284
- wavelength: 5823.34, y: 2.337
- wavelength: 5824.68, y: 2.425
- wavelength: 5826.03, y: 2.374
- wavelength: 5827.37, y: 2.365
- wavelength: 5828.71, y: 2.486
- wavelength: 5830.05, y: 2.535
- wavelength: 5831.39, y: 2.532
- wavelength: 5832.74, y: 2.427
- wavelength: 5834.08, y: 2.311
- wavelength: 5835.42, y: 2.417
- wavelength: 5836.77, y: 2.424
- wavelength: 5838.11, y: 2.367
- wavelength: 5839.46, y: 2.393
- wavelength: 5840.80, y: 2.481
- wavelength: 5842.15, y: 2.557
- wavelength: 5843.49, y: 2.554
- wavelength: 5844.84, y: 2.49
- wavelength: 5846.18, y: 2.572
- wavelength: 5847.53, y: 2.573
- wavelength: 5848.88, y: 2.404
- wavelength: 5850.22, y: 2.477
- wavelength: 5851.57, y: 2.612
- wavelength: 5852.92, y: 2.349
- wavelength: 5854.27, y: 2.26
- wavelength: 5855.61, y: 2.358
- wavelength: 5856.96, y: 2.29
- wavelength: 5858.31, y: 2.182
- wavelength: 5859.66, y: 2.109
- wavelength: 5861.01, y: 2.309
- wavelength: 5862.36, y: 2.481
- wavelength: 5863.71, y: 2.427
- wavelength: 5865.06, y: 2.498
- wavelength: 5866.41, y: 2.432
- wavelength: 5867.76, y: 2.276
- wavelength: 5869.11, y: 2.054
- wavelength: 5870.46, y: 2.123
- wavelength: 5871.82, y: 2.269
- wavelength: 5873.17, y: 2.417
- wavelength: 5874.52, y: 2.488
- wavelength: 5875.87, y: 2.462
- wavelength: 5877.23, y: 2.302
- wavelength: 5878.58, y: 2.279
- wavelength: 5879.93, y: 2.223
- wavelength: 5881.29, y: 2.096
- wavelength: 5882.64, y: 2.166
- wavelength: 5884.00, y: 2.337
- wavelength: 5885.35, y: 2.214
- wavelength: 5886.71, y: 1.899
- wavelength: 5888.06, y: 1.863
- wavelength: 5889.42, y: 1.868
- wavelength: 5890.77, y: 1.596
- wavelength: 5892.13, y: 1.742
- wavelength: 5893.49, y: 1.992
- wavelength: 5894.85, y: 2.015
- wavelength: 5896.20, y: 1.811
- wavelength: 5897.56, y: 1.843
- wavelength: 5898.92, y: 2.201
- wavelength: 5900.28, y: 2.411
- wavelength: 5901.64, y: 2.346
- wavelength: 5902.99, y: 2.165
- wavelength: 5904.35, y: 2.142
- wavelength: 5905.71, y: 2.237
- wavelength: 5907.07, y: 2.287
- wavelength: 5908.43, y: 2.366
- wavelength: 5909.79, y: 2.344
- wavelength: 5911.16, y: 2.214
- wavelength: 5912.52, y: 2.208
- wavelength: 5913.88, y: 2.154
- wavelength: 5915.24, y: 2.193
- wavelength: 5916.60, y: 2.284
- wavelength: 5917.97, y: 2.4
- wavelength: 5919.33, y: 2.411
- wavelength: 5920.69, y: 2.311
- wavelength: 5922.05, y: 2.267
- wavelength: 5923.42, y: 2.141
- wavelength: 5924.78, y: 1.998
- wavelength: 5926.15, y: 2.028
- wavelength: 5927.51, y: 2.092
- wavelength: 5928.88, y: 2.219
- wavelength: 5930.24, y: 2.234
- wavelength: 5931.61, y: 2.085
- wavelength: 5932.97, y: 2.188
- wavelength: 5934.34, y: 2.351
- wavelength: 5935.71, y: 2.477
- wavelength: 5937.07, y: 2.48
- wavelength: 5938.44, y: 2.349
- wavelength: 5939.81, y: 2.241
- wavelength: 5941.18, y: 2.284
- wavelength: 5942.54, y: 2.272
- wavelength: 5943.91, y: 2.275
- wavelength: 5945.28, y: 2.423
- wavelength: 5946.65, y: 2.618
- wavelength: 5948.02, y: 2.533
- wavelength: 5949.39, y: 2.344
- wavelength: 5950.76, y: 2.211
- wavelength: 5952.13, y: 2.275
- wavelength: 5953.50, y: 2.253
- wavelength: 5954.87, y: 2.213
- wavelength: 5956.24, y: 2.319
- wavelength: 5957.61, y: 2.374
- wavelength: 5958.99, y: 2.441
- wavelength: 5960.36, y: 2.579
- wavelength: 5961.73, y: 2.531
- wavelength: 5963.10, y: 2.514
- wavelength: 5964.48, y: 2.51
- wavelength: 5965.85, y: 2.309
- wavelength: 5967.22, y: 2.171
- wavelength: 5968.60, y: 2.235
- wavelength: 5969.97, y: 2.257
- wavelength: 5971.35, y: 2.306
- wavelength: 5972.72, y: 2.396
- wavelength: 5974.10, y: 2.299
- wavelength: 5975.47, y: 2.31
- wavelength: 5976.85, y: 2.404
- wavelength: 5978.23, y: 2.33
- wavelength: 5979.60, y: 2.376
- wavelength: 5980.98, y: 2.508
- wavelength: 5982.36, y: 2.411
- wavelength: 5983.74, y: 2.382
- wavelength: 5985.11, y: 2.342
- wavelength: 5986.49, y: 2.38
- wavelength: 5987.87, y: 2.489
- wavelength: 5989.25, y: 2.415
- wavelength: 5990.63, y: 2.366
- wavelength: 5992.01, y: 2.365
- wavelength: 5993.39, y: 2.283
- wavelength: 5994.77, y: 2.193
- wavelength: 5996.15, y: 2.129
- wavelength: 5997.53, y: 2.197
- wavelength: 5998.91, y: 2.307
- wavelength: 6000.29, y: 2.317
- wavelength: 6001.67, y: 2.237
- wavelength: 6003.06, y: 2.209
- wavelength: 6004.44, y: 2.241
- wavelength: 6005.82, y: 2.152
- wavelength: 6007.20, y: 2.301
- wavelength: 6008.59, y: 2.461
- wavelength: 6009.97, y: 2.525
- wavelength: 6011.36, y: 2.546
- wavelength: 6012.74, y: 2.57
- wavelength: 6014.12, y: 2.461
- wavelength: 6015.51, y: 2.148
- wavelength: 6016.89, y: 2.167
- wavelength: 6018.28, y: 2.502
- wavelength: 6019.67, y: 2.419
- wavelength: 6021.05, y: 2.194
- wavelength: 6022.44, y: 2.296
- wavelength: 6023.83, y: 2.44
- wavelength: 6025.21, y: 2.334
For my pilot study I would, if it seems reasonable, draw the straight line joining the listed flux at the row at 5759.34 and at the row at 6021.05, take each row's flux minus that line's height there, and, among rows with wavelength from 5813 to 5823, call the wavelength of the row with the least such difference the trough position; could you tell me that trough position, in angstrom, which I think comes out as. 5822.00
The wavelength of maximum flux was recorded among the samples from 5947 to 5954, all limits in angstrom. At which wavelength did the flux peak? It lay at 5948.02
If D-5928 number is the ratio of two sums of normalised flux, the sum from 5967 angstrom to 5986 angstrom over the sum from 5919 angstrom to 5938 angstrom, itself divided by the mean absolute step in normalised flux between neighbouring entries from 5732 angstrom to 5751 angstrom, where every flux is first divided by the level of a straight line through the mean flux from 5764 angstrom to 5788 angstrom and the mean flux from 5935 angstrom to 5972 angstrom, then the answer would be 31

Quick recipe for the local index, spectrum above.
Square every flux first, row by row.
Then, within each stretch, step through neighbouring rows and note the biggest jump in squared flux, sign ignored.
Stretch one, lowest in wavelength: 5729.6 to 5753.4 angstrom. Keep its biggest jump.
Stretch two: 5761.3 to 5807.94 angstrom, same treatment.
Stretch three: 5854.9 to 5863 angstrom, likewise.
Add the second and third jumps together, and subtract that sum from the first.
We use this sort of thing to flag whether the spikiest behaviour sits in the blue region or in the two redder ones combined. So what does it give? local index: -0.70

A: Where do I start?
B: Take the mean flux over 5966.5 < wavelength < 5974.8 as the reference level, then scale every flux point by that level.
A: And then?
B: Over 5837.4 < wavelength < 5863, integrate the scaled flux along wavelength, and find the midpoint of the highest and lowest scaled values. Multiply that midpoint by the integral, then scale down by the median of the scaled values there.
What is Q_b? 26.6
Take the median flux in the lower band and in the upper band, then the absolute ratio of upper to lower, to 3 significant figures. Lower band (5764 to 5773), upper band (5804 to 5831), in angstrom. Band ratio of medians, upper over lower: 1.03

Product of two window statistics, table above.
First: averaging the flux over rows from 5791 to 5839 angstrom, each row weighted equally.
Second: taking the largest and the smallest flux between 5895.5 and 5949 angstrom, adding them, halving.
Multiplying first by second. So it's 5.3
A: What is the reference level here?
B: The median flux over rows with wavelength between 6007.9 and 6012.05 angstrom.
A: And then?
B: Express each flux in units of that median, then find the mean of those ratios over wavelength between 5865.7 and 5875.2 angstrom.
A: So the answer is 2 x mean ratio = 1.82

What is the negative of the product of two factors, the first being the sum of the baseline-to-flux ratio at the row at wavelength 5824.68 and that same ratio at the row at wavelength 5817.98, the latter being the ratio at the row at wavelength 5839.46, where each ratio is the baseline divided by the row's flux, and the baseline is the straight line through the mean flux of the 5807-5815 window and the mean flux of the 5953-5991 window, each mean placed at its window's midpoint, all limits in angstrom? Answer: -2.0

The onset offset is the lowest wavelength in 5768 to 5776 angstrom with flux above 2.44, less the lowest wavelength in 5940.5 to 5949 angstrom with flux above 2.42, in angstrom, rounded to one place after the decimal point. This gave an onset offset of -171.3 angstrom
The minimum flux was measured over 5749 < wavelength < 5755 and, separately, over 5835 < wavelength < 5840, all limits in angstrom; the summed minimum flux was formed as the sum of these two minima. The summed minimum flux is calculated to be 4.53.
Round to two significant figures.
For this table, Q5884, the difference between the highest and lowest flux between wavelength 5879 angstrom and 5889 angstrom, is 0.47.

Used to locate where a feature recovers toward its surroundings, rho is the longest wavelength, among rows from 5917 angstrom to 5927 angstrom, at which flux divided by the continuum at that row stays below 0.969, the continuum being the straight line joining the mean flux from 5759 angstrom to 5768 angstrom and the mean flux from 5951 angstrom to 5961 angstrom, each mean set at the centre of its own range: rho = 5926.15 angstrom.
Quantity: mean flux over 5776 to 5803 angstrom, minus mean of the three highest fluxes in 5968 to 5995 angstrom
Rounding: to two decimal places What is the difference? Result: -0.10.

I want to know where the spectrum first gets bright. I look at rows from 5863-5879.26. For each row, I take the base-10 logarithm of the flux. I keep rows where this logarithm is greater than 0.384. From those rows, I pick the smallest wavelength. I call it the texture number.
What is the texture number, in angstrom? 5863.71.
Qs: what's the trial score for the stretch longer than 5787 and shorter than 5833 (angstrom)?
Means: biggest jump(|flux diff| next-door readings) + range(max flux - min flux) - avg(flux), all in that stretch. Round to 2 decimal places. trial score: -1.70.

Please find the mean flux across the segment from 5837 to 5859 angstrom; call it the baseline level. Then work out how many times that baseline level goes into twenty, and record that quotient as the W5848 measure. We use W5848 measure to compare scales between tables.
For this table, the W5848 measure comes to 8.22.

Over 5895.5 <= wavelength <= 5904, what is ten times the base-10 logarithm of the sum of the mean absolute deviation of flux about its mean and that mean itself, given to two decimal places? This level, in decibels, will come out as 3.68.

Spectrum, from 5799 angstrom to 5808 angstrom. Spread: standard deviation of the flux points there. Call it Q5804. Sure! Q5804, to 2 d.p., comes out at 0.06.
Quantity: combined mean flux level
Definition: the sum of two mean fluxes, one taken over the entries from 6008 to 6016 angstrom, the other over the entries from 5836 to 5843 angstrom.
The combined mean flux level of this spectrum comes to 4.9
